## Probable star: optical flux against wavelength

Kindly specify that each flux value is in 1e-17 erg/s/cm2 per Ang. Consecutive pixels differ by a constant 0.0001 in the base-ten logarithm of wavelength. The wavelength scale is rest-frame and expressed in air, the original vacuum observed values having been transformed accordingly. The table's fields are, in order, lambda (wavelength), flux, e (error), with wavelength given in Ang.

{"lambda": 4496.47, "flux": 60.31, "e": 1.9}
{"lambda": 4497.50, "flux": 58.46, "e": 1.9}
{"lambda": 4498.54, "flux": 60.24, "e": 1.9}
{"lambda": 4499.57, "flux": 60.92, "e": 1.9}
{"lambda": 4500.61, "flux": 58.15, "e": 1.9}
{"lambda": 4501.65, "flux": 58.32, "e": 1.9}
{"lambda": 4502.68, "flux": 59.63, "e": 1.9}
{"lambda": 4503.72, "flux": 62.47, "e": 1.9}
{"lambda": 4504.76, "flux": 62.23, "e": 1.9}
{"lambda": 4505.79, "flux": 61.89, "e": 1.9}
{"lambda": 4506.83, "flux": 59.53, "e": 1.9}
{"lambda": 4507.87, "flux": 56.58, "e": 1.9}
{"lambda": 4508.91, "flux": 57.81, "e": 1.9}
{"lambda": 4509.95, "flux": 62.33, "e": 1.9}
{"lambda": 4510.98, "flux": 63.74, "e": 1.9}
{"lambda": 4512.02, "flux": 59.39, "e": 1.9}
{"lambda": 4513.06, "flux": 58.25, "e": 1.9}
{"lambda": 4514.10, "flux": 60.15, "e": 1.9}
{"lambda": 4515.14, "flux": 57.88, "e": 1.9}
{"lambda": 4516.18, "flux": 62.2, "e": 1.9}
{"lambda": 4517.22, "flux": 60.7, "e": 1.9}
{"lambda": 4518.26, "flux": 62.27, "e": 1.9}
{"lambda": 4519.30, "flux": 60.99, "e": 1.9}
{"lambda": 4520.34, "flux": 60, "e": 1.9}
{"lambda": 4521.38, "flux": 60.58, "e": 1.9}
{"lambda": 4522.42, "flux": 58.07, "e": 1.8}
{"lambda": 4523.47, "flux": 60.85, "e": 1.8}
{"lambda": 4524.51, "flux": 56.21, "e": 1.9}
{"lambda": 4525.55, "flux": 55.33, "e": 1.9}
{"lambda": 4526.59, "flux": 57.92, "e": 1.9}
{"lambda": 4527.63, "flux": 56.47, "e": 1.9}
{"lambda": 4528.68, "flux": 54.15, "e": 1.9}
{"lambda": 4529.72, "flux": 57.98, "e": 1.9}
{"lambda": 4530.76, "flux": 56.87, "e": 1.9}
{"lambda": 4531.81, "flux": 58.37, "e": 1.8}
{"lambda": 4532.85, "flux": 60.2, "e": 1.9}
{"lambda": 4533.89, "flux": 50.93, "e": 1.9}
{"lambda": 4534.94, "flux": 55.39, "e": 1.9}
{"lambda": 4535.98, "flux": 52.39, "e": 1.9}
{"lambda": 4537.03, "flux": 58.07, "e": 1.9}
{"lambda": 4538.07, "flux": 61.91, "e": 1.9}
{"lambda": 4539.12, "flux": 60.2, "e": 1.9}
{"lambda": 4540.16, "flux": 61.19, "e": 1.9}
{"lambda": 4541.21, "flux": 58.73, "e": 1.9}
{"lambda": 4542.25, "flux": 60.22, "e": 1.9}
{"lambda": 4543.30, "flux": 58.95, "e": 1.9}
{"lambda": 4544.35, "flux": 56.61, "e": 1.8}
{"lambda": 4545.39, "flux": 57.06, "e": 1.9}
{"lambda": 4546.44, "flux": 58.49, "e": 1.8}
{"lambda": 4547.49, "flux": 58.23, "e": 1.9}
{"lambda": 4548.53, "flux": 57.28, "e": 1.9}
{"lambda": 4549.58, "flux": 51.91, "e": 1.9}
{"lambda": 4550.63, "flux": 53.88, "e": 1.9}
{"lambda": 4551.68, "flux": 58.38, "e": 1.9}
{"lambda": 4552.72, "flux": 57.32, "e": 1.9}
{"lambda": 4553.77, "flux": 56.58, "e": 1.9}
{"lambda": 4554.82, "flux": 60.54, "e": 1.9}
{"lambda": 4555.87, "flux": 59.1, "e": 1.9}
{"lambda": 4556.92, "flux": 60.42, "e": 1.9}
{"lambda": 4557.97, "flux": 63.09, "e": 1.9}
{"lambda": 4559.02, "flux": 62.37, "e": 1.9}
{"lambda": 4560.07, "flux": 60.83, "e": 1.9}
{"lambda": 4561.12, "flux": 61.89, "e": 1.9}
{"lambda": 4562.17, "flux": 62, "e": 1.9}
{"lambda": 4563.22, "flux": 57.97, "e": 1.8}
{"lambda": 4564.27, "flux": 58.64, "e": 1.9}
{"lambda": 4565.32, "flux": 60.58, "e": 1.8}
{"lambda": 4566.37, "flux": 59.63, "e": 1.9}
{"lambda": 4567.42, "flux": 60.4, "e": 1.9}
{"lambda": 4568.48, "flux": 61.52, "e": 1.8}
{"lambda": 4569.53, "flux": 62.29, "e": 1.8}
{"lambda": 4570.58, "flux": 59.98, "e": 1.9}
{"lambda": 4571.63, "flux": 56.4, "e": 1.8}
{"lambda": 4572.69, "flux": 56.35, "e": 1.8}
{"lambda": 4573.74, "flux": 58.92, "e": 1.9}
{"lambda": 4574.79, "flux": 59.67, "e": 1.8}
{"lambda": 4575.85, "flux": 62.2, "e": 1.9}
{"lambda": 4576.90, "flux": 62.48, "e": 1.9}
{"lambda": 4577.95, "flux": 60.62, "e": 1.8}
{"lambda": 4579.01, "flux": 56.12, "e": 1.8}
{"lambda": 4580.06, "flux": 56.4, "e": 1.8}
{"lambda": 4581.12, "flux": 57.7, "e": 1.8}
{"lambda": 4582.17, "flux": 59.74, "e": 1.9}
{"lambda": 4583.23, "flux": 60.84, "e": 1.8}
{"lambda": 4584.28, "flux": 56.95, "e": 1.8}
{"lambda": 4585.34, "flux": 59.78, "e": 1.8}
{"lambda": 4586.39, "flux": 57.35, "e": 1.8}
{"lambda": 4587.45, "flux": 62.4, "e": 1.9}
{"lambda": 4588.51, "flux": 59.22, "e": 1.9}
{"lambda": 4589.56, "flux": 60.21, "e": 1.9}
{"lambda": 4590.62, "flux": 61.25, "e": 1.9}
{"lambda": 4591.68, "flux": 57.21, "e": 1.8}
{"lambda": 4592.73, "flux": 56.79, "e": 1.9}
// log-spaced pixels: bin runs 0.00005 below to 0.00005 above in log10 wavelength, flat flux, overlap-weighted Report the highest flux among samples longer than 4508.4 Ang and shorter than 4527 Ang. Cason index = 63.74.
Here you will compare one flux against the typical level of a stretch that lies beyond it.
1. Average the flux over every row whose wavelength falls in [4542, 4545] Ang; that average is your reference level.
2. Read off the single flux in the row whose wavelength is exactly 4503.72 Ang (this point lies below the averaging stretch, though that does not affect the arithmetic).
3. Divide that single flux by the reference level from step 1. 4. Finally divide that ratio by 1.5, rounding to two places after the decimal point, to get 0.71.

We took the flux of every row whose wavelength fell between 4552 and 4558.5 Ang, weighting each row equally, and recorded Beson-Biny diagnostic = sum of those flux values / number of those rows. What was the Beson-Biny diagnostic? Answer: 59.5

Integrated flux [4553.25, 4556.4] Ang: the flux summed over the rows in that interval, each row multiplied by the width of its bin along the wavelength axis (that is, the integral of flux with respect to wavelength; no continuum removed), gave 185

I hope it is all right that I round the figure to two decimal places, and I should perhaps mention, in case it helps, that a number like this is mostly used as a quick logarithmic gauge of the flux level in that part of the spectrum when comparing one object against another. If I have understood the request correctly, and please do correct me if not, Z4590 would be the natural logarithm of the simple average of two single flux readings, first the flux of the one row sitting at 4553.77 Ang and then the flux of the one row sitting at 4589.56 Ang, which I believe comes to 4.07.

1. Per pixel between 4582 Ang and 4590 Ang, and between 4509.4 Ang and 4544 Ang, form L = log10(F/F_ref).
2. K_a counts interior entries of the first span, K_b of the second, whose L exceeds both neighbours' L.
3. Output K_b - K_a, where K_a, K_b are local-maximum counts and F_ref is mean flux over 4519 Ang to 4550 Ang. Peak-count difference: 10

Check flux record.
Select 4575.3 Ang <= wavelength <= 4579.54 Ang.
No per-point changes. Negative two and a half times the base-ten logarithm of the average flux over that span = -4.45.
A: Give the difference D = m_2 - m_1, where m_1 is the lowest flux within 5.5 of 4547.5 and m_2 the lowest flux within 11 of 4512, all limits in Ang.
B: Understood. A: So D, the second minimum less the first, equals 5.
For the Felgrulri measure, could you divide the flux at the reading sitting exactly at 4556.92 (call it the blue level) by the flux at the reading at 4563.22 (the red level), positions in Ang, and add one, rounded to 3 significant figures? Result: 2.04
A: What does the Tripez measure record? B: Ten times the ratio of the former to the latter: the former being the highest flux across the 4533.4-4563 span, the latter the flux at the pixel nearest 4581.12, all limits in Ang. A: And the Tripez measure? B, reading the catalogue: 10.93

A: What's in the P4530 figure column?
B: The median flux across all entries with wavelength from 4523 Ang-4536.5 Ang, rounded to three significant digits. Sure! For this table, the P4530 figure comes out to 56.5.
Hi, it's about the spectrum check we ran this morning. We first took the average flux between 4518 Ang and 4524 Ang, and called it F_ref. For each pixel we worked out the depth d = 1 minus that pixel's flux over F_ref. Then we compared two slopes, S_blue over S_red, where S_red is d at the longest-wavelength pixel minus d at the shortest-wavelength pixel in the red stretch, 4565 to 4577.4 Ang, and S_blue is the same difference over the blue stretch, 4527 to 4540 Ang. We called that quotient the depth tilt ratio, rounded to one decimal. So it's 2.0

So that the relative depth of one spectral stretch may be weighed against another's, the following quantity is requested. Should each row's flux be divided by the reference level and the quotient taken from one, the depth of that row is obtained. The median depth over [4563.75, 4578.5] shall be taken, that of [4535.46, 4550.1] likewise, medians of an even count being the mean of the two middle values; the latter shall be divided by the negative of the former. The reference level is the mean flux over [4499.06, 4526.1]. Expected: 5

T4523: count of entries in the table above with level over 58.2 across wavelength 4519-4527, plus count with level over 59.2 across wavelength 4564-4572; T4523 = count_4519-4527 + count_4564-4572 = 10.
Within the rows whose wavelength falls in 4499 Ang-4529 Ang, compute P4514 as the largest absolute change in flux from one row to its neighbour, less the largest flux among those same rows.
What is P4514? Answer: -59.1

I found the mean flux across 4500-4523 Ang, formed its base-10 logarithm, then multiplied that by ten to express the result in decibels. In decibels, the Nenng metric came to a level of 17.8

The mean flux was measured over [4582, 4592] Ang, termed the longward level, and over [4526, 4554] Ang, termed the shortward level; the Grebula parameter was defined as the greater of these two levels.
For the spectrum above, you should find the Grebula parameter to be 59.5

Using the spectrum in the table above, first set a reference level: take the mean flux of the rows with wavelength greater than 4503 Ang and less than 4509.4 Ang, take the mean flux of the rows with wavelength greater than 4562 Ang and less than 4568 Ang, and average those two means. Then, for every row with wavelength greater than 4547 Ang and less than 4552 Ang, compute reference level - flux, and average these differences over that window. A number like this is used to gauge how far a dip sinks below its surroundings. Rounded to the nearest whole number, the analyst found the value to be 4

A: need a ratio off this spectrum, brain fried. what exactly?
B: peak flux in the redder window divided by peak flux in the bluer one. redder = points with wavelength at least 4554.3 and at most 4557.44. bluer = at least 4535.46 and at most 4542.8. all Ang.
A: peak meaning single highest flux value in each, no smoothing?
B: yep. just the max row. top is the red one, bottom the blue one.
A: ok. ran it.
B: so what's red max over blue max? 0.978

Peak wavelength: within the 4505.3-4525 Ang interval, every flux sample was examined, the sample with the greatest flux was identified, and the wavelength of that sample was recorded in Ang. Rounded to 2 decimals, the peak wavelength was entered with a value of 4510.98 Ang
